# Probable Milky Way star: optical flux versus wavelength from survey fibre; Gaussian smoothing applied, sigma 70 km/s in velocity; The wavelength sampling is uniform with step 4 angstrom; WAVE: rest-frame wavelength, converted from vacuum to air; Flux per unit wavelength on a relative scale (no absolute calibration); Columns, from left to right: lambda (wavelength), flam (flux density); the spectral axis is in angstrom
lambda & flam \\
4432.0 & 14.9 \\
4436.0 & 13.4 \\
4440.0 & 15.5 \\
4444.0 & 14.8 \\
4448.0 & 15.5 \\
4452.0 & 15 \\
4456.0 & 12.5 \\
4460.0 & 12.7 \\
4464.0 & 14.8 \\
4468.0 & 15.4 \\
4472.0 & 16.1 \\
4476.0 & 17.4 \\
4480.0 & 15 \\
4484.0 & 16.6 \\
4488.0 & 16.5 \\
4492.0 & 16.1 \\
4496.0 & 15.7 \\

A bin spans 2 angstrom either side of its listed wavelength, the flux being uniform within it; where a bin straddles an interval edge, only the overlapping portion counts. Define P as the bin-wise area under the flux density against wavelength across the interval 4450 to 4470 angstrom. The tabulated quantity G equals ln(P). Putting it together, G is 5.64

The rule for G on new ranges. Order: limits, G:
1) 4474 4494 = 5.79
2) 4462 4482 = 5.75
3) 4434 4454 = 5.69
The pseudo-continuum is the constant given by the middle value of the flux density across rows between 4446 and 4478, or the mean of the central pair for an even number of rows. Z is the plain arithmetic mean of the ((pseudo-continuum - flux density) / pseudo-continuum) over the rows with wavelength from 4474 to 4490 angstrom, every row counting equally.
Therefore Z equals -0.08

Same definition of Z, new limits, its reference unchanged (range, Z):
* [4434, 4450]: 0.03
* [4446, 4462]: 0.08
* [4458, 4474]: 0.03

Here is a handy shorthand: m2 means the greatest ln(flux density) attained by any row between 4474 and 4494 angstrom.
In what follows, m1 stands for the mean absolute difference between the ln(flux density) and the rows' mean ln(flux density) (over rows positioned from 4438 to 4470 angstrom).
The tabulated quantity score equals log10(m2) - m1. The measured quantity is 0.386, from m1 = 0.07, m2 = 2.86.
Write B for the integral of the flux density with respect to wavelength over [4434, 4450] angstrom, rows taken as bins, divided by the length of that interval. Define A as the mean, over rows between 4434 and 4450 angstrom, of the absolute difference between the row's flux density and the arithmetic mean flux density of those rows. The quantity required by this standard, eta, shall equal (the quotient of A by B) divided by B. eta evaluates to 0.0032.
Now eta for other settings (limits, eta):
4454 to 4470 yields 0.0065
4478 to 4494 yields 0.0020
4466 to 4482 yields 0.0030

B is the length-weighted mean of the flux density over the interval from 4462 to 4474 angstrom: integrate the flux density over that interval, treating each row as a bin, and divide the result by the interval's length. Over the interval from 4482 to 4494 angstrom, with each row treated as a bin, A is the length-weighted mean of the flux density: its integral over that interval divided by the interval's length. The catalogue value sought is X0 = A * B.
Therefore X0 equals 253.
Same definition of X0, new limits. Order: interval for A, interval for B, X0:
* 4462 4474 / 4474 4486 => 252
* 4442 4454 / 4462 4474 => 233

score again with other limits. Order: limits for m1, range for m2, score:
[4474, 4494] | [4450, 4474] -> 0.406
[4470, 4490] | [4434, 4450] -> 0.400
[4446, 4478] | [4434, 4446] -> 0.355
